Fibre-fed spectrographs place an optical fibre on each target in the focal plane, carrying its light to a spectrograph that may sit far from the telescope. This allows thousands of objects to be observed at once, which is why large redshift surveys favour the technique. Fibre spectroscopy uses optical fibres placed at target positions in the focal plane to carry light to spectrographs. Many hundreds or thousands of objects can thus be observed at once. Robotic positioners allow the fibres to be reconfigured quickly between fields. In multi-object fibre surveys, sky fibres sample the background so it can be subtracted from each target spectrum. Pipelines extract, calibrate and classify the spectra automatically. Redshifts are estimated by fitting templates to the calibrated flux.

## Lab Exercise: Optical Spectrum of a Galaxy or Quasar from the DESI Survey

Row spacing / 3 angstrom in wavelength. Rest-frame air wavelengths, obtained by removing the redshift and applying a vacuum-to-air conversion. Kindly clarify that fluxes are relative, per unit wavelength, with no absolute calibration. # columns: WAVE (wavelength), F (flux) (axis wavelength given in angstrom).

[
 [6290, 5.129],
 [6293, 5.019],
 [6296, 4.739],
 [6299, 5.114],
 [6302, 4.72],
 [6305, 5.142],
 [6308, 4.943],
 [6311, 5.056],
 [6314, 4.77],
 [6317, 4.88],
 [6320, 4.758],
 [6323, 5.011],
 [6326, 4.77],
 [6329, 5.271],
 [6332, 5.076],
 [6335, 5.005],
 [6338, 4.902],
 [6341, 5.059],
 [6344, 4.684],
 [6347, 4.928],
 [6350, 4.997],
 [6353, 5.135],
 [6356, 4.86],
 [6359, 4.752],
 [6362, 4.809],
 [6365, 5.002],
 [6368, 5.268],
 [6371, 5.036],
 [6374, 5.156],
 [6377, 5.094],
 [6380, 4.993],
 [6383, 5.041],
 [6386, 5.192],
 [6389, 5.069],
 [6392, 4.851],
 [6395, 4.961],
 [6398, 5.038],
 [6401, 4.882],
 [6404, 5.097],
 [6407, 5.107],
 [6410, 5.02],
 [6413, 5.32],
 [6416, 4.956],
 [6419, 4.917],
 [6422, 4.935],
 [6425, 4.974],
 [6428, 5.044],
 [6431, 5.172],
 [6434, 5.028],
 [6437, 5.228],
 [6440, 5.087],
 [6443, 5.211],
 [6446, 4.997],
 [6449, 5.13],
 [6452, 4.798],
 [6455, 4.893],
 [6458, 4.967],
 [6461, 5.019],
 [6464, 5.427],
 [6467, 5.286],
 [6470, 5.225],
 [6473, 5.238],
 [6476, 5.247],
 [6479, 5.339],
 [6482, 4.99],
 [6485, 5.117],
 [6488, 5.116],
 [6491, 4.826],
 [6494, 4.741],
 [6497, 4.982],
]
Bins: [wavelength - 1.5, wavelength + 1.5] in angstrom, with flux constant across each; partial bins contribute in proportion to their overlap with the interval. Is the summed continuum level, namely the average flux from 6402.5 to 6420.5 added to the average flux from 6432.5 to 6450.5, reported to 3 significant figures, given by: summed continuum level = 10.2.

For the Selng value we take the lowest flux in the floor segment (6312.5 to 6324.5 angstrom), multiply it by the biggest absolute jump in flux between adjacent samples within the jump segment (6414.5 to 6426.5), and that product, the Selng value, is 0.19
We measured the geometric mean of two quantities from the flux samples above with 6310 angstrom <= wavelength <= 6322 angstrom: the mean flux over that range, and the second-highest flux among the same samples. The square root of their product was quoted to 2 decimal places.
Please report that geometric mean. 4.87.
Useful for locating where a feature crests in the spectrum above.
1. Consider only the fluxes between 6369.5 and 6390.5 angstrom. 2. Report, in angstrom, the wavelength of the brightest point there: 6386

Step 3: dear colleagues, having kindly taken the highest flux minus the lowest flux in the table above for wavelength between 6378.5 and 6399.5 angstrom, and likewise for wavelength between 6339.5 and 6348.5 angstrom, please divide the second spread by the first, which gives 1.1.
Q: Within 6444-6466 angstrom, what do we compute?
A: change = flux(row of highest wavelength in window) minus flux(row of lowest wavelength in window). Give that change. 0.43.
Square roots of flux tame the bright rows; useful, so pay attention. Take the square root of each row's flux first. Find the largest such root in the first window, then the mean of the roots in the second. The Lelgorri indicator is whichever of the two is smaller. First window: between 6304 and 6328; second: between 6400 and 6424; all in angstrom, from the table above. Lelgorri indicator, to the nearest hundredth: 2.24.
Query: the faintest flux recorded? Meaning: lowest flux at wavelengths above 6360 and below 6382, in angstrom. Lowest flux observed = 4.809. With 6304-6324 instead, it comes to 4.758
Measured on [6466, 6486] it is 4.99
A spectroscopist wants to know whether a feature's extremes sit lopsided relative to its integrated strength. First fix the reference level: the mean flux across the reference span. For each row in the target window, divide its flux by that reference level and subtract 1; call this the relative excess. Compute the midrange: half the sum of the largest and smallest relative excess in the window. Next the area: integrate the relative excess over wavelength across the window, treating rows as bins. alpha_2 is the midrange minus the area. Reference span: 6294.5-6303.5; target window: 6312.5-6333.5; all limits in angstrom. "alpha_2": -0.30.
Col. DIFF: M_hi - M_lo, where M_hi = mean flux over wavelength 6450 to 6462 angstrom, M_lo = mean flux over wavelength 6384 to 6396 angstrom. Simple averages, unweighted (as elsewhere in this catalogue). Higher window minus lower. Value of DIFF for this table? -0.10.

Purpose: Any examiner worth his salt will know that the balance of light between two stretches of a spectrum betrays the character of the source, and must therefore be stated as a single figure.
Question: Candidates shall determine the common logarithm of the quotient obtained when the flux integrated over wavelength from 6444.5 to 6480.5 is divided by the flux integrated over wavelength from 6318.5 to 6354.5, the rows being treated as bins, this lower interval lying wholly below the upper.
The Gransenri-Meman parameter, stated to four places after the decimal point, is 0.0141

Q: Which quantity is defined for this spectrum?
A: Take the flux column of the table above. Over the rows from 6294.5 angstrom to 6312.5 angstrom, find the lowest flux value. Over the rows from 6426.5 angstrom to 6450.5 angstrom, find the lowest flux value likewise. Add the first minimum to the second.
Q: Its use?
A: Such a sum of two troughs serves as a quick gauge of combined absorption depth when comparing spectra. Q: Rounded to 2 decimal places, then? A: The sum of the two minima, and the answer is 9.72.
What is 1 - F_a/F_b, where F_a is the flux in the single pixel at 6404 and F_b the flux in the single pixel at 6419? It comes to -0.037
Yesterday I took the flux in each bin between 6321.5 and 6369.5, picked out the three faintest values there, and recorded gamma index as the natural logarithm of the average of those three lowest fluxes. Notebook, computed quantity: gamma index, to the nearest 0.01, 1.56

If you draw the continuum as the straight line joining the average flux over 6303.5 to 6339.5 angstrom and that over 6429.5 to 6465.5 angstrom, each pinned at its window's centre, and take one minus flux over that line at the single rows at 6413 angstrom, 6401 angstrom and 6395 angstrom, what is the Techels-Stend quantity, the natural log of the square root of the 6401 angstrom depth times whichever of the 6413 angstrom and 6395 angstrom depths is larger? -3.87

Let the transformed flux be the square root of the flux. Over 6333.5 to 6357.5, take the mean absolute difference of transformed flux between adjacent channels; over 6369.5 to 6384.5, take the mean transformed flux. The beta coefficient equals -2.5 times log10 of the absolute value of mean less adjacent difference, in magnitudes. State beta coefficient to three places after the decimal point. -0.859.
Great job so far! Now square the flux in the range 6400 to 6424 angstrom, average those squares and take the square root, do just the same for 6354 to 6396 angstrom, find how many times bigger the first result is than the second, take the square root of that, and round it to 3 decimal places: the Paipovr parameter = 1.002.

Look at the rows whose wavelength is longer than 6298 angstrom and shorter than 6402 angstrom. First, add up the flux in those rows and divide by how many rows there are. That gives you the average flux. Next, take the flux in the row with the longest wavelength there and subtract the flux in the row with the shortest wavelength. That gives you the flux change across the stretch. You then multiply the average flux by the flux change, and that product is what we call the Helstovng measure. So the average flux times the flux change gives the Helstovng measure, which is -1.2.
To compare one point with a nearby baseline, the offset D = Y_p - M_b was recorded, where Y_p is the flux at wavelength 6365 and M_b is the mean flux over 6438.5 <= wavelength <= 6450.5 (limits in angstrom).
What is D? -0.10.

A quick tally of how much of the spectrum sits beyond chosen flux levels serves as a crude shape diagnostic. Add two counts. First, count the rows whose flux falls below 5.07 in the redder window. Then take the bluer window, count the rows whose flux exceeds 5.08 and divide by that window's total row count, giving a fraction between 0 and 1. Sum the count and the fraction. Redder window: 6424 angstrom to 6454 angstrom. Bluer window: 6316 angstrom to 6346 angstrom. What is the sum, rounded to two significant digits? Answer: 5.1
